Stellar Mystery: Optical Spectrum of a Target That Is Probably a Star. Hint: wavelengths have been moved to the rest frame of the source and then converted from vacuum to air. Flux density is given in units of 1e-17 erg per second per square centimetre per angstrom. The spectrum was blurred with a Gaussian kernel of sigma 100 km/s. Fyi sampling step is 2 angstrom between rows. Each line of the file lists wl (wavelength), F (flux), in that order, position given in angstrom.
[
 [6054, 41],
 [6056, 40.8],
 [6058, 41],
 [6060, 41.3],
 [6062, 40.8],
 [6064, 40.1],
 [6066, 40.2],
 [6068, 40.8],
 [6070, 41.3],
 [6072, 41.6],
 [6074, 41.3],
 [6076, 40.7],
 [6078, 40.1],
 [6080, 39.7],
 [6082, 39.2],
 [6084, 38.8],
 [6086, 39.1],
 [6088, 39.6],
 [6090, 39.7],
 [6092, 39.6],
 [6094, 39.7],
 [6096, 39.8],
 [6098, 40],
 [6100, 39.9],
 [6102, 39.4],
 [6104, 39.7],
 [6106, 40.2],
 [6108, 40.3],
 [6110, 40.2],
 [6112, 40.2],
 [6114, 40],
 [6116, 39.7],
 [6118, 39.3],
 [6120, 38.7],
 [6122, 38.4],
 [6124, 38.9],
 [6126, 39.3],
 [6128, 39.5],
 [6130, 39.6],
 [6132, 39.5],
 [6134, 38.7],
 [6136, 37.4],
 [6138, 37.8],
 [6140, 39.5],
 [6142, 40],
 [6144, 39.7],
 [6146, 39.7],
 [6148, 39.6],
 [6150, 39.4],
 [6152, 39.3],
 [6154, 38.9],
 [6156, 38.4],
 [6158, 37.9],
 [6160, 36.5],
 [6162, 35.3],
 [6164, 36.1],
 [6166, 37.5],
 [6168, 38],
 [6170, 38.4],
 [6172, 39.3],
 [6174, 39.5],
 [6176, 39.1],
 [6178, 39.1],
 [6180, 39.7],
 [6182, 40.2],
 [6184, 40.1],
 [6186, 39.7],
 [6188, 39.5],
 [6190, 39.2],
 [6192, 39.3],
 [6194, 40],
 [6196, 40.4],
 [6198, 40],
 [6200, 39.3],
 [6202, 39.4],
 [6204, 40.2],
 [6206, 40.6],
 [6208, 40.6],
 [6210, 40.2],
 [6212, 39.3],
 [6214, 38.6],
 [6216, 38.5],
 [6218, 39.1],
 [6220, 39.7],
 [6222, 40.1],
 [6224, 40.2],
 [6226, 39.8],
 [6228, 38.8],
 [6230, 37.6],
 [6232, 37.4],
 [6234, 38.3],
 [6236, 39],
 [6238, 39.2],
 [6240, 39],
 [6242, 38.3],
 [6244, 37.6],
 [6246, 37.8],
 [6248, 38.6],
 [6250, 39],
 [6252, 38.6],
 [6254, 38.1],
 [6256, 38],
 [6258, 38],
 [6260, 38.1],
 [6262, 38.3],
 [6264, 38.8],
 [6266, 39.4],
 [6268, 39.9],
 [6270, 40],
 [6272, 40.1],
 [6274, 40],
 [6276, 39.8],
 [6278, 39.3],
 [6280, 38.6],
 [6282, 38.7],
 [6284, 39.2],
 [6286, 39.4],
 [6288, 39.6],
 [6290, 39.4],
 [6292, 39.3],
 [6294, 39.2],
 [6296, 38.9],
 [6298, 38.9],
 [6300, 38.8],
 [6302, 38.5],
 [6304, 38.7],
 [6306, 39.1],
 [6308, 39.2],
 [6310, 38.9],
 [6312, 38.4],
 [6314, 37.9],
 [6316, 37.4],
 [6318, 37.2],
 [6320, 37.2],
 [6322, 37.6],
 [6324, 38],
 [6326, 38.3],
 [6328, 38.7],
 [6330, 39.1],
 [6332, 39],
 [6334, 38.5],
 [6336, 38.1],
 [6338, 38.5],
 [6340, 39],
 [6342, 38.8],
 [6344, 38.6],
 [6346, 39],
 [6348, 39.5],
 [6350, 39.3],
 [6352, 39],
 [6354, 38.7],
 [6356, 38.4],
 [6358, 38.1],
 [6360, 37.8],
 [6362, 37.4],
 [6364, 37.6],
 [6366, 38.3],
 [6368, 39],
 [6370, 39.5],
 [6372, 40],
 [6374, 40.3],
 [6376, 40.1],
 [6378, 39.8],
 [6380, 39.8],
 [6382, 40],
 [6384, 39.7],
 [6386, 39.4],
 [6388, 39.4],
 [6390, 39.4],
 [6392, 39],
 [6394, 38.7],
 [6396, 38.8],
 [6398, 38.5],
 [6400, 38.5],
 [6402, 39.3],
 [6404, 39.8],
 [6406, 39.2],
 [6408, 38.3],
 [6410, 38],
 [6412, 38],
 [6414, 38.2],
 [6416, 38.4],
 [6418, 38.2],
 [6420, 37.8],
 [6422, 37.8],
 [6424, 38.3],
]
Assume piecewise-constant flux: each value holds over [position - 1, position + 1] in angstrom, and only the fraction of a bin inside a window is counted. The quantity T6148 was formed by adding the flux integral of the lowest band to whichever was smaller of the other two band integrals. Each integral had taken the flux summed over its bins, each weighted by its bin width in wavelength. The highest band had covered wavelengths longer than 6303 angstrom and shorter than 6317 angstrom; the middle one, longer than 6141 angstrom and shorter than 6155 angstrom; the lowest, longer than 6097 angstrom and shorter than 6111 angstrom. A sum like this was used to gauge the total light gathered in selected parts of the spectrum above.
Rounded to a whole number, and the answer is 1099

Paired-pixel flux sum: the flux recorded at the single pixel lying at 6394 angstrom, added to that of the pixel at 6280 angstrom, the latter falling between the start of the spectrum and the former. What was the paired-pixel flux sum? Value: 77.3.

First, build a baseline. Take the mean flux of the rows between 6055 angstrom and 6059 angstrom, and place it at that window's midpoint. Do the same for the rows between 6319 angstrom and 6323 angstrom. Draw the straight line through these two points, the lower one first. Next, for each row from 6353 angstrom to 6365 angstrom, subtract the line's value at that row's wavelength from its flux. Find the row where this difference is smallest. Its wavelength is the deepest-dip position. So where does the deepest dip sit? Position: 6362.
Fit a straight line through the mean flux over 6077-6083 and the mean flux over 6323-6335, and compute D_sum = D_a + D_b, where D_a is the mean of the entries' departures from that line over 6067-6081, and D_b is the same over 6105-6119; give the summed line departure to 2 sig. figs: 1.5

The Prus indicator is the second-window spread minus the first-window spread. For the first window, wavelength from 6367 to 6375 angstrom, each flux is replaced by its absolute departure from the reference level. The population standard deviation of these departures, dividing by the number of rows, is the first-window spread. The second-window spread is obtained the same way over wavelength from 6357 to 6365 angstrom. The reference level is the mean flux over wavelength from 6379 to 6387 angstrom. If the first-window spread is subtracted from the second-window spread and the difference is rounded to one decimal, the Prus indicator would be 0.1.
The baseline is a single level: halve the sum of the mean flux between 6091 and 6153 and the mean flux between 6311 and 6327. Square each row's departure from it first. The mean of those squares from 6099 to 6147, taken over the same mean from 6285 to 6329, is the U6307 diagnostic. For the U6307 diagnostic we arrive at 2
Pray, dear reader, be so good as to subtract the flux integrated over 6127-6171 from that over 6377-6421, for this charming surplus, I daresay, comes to 19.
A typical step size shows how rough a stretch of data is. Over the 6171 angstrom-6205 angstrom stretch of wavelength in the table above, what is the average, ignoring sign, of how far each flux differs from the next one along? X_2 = 0.37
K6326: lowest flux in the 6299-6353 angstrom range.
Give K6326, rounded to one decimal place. 37.2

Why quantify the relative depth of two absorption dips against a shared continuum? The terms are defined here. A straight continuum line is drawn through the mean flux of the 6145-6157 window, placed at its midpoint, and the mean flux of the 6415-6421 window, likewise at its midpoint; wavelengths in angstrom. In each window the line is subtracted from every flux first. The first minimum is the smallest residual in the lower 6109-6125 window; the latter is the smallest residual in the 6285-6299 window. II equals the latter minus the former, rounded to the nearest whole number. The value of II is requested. 1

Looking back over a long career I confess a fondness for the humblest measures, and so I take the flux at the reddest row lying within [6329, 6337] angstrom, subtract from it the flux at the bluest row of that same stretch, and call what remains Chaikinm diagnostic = -1.0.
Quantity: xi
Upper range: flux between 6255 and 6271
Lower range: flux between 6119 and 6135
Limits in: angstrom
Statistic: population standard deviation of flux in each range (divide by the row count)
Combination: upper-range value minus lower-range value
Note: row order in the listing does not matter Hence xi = 0.4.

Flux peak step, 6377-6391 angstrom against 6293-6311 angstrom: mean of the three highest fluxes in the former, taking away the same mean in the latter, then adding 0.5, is 1.2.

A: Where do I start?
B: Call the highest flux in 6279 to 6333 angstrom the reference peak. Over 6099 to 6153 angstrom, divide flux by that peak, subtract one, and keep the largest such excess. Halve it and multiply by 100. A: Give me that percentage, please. 0.88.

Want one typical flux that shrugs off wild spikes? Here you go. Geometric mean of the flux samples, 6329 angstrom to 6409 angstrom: 38.97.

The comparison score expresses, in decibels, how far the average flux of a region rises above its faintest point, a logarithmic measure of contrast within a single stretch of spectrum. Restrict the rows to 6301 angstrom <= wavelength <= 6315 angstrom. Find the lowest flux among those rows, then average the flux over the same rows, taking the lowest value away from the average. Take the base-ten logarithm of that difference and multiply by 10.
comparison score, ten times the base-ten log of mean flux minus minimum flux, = -1.1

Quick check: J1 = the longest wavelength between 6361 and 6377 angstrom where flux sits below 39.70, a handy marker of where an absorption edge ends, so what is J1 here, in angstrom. 6370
